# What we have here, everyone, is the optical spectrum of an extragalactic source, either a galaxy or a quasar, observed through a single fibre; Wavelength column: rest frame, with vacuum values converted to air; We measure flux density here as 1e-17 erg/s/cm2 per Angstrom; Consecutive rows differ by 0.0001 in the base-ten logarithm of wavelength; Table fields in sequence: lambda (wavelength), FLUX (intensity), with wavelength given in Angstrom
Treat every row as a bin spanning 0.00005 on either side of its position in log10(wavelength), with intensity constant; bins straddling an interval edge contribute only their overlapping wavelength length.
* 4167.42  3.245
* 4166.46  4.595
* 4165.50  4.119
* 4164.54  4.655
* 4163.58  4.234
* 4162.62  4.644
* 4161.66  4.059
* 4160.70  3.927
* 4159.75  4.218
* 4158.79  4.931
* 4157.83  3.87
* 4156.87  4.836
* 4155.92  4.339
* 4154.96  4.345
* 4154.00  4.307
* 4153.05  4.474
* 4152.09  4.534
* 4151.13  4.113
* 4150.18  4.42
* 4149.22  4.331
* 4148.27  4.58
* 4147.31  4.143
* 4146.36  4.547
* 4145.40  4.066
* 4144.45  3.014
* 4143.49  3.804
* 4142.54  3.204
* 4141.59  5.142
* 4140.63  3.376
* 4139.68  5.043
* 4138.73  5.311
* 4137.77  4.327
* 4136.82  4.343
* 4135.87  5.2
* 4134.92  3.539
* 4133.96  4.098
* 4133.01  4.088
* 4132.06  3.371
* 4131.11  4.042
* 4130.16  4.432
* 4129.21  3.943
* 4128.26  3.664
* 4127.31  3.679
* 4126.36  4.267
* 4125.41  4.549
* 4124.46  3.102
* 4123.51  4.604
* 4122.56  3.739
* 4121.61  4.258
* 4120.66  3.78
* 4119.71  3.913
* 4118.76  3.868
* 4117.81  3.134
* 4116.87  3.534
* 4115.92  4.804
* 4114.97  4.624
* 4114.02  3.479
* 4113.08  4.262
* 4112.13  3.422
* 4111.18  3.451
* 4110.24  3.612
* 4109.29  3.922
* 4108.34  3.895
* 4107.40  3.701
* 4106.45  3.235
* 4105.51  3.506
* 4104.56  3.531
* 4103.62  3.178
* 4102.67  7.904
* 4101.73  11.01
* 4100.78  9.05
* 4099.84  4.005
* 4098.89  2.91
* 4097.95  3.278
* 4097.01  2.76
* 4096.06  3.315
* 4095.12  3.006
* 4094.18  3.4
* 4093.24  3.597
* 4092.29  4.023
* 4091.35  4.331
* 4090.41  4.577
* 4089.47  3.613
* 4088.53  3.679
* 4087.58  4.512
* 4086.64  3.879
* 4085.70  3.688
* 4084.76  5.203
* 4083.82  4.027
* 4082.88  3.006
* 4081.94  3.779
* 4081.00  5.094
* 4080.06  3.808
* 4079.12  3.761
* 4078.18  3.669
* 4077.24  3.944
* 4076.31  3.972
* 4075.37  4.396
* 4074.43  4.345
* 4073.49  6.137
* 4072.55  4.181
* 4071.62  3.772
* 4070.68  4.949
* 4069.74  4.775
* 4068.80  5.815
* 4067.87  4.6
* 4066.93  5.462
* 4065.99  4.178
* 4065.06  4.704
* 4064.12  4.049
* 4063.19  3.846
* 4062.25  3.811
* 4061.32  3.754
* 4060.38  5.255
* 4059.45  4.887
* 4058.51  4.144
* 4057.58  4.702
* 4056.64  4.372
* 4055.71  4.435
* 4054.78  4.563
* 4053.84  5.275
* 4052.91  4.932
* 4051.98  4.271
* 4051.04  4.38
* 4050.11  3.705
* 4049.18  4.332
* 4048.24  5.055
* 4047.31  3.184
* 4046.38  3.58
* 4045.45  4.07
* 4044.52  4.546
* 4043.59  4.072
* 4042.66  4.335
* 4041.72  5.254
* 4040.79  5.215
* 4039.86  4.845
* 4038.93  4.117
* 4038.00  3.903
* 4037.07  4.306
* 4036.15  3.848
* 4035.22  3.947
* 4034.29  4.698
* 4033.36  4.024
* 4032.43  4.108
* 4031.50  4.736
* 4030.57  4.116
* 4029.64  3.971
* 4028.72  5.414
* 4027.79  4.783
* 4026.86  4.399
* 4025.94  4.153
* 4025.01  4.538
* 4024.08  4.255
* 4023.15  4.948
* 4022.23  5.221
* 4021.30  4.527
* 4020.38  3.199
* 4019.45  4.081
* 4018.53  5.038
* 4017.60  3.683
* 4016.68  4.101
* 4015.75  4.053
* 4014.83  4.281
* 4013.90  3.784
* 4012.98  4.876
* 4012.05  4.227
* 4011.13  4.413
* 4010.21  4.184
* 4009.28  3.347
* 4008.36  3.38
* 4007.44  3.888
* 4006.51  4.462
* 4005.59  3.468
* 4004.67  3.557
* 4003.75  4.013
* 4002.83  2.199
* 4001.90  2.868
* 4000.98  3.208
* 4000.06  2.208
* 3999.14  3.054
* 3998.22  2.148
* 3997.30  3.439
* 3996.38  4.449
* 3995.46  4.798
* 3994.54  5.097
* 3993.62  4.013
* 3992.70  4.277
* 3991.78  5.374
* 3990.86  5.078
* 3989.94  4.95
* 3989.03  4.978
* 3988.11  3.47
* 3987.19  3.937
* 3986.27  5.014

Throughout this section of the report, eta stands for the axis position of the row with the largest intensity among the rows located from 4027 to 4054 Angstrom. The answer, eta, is 4028.72 Angstrom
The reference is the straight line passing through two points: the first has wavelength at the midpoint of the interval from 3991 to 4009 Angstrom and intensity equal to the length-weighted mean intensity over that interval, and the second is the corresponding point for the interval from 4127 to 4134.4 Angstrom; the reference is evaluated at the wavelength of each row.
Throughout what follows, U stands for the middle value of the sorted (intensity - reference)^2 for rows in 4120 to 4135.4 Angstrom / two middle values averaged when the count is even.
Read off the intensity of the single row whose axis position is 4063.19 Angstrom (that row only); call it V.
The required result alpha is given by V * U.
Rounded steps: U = 0.09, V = 3.846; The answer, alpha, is 0.4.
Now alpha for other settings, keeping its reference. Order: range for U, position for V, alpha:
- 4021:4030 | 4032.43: 2.6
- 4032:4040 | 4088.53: 0.5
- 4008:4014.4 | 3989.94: 1.1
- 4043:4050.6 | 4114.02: 0.7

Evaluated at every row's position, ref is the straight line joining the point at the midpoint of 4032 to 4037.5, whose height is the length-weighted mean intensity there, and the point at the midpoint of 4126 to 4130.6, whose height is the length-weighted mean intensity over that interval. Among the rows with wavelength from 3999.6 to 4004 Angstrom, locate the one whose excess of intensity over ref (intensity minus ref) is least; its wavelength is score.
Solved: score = 4002.83 Angstrom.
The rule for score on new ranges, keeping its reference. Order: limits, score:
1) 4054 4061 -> 4058.51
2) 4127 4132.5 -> 4132.06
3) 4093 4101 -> 4097.01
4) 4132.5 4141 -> 4140.63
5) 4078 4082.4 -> 4078.18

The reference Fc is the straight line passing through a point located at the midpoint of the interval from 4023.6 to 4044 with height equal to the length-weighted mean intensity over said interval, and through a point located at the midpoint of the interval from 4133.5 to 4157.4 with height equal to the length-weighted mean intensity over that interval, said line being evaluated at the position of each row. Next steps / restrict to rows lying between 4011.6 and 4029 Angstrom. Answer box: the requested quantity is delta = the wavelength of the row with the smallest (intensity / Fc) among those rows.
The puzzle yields 4020.38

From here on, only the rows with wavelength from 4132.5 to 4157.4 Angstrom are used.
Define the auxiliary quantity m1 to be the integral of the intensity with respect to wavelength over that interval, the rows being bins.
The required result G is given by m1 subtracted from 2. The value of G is -105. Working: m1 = 107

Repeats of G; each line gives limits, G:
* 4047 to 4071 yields -107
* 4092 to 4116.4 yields -102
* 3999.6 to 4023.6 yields -91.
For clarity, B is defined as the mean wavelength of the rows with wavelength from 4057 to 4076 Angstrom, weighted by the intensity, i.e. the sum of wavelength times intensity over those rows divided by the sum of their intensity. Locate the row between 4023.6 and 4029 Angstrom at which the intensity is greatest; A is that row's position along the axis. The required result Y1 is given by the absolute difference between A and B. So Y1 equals 37.9 Angstrom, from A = 4028.72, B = 4066.6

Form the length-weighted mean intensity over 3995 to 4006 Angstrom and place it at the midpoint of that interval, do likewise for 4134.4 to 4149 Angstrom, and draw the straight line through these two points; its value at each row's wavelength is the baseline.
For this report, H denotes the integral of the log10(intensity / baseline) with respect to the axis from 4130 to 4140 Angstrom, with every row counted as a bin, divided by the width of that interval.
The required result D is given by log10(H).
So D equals -2.0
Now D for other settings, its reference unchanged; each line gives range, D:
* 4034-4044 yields -1.0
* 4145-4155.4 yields -2.3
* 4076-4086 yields -1.9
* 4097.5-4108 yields -1.3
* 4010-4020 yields -1.0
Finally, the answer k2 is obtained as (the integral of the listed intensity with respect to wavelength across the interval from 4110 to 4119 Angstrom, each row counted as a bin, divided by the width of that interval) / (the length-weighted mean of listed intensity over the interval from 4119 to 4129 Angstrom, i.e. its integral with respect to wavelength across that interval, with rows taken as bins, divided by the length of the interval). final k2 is 0.97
